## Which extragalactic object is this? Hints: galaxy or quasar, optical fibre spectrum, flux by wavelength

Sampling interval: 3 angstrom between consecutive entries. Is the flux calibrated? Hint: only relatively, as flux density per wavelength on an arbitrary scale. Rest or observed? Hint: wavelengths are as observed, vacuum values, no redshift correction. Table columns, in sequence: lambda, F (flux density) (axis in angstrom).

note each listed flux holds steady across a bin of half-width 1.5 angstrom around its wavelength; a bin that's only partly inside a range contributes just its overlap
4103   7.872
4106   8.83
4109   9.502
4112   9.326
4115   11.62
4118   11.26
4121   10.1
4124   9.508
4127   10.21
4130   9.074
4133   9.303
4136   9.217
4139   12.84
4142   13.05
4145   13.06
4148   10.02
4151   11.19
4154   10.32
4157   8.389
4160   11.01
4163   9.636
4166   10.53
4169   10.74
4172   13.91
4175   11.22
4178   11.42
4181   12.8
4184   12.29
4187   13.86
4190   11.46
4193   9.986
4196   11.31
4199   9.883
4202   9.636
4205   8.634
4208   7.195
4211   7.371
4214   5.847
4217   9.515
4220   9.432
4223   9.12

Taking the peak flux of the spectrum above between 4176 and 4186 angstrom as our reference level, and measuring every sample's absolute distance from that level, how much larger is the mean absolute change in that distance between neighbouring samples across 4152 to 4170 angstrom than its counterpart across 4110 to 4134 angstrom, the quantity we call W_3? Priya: 0.5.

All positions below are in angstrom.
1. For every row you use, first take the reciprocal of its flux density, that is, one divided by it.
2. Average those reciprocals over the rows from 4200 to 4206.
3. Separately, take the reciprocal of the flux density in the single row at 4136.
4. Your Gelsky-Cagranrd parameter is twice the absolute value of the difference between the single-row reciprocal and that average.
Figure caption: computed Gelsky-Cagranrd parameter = 0.00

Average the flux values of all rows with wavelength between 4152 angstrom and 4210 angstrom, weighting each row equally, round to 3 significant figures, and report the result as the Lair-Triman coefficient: 10.7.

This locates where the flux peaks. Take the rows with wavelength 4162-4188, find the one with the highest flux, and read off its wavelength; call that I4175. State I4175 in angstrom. 4172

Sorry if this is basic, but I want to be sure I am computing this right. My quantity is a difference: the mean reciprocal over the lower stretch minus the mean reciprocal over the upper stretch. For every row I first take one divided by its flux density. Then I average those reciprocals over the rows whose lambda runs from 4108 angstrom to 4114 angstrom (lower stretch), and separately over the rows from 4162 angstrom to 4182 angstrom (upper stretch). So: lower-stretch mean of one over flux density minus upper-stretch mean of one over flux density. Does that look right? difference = 0.02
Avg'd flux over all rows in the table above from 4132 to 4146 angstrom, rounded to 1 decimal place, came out 11.5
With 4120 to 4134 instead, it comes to 9.6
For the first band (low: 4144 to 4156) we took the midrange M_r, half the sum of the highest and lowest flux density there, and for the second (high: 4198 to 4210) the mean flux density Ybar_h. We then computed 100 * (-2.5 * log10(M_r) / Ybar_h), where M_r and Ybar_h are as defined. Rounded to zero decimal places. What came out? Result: -30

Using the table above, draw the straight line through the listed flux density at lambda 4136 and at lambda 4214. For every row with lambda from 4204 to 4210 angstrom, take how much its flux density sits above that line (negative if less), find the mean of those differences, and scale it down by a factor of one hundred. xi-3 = 0.017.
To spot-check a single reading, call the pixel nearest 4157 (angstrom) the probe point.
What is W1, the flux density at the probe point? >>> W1 8.389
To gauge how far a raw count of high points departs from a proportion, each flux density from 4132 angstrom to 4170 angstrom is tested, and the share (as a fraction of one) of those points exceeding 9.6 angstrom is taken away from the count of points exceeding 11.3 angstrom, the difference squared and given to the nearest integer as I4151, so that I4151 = 5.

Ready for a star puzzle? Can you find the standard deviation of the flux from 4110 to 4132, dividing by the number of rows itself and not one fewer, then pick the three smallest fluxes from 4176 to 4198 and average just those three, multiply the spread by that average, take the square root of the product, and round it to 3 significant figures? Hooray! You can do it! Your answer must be 3.13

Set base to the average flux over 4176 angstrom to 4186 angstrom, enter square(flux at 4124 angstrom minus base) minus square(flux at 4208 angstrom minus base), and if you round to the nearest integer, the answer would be -18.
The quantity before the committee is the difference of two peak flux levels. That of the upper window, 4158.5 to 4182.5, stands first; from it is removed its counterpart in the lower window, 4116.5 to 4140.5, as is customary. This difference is 1.1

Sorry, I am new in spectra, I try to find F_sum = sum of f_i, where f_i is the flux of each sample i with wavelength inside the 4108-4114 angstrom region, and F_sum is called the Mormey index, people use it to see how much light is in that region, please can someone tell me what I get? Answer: 19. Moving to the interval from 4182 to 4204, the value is 78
